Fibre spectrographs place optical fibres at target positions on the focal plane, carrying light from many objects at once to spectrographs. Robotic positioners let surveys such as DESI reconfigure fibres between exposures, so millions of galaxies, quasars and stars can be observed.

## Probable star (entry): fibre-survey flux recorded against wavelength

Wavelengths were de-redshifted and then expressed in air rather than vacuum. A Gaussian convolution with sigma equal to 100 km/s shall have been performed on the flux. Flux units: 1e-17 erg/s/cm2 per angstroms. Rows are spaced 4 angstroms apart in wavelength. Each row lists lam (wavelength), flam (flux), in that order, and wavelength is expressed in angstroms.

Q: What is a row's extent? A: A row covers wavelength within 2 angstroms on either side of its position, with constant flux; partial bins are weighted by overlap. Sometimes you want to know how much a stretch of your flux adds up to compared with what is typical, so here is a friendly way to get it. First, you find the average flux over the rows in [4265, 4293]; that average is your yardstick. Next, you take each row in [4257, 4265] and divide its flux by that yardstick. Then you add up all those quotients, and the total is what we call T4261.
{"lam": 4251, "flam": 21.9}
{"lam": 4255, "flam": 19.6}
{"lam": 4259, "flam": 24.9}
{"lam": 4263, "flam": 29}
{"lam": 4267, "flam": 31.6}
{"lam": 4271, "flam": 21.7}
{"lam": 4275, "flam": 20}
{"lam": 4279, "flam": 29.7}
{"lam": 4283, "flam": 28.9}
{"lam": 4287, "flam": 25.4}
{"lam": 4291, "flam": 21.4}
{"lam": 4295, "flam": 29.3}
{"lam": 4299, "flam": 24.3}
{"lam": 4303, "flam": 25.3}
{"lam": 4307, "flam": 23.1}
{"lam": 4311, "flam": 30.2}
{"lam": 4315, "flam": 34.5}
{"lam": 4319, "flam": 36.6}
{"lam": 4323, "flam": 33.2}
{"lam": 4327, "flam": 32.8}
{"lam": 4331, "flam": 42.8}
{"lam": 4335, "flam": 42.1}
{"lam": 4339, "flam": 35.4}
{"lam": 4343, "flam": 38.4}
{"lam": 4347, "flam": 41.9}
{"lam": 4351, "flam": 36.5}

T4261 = 2.1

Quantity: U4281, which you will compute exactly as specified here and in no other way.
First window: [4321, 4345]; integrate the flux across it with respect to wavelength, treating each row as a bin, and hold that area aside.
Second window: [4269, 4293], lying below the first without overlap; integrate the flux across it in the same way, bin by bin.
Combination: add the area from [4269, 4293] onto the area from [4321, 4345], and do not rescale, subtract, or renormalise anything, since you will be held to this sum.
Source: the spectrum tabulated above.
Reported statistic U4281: 1487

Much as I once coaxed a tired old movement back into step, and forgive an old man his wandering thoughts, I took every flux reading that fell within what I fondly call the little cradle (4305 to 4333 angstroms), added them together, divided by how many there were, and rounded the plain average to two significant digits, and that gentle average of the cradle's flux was 33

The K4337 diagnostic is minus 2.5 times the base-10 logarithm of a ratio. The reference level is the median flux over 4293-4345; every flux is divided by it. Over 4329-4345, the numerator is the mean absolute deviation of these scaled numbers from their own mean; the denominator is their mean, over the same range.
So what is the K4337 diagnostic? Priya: 2.89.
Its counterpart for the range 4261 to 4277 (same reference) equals 1.83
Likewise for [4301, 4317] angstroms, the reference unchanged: 2.10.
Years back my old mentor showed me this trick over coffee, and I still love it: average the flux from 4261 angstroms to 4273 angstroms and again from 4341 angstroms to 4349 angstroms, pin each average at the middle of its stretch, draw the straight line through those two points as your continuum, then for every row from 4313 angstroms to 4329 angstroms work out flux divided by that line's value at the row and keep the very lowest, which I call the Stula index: 0.88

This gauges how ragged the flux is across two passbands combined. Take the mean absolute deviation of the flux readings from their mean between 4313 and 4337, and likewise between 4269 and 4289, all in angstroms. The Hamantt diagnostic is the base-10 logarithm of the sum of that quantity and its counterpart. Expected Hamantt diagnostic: 0.85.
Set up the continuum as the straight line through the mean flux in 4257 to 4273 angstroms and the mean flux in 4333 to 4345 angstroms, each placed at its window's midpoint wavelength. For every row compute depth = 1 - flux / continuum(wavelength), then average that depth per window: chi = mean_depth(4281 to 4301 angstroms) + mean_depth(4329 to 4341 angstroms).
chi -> 0.11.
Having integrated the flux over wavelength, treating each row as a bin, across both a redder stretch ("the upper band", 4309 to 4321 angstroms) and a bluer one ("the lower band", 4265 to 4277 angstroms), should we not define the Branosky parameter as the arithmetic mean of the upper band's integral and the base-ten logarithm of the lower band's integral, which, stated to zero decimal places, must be 204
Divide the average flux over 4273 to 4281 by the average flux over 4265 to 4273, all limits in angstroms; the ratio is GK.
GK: 0.93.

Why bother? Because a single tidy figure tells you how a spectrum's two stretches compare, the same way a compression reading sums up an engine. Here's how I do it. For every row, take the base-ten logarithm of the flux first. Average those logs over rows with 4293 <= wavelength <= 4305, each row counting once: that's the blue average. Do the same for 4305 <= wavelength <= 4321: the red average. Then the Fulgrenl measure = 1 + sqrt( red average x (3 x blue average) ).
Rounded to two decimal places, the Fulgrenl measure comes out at 3.51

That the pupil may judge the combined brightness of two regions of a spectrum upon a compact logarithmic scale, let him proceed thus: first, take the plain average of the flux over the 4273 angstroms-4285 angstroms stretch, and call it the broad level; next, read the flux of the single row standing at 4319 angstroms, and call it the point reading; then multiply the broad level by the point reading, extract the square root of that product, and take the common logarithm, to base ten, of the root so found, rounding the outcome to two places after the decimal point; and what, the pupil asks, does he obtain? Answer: 1.49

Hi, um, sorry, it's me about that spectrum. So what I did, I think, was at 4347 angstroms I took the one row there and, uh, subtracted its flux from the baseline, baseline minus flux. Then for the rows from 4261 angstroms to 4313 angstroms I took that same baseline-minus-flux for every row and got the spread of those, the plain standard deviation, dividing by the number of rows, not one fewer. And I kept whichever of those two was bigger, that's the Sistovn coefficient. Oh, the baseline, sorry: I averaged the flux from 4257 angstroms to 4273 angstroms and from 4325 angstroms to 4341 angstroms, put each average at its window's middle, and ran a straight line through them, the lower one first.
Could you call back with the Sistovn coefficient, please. 4.67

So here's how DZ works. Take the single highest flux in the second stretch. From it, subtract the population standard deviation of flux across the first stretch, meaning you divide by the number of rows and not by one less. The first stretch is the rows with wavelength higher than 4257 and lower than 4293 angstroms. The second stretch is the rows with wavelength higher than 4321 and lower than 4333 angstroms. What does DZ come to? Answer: 38.9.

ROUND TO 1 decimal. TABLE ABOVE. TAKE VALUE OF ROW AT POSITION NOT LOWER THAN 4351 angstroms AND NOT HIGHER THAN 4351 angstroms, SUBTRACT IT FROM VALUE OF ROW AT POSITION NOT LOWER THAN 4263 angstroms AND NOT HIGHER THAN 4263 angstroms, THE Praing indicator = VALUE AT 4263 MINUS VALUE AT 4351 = -7.5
